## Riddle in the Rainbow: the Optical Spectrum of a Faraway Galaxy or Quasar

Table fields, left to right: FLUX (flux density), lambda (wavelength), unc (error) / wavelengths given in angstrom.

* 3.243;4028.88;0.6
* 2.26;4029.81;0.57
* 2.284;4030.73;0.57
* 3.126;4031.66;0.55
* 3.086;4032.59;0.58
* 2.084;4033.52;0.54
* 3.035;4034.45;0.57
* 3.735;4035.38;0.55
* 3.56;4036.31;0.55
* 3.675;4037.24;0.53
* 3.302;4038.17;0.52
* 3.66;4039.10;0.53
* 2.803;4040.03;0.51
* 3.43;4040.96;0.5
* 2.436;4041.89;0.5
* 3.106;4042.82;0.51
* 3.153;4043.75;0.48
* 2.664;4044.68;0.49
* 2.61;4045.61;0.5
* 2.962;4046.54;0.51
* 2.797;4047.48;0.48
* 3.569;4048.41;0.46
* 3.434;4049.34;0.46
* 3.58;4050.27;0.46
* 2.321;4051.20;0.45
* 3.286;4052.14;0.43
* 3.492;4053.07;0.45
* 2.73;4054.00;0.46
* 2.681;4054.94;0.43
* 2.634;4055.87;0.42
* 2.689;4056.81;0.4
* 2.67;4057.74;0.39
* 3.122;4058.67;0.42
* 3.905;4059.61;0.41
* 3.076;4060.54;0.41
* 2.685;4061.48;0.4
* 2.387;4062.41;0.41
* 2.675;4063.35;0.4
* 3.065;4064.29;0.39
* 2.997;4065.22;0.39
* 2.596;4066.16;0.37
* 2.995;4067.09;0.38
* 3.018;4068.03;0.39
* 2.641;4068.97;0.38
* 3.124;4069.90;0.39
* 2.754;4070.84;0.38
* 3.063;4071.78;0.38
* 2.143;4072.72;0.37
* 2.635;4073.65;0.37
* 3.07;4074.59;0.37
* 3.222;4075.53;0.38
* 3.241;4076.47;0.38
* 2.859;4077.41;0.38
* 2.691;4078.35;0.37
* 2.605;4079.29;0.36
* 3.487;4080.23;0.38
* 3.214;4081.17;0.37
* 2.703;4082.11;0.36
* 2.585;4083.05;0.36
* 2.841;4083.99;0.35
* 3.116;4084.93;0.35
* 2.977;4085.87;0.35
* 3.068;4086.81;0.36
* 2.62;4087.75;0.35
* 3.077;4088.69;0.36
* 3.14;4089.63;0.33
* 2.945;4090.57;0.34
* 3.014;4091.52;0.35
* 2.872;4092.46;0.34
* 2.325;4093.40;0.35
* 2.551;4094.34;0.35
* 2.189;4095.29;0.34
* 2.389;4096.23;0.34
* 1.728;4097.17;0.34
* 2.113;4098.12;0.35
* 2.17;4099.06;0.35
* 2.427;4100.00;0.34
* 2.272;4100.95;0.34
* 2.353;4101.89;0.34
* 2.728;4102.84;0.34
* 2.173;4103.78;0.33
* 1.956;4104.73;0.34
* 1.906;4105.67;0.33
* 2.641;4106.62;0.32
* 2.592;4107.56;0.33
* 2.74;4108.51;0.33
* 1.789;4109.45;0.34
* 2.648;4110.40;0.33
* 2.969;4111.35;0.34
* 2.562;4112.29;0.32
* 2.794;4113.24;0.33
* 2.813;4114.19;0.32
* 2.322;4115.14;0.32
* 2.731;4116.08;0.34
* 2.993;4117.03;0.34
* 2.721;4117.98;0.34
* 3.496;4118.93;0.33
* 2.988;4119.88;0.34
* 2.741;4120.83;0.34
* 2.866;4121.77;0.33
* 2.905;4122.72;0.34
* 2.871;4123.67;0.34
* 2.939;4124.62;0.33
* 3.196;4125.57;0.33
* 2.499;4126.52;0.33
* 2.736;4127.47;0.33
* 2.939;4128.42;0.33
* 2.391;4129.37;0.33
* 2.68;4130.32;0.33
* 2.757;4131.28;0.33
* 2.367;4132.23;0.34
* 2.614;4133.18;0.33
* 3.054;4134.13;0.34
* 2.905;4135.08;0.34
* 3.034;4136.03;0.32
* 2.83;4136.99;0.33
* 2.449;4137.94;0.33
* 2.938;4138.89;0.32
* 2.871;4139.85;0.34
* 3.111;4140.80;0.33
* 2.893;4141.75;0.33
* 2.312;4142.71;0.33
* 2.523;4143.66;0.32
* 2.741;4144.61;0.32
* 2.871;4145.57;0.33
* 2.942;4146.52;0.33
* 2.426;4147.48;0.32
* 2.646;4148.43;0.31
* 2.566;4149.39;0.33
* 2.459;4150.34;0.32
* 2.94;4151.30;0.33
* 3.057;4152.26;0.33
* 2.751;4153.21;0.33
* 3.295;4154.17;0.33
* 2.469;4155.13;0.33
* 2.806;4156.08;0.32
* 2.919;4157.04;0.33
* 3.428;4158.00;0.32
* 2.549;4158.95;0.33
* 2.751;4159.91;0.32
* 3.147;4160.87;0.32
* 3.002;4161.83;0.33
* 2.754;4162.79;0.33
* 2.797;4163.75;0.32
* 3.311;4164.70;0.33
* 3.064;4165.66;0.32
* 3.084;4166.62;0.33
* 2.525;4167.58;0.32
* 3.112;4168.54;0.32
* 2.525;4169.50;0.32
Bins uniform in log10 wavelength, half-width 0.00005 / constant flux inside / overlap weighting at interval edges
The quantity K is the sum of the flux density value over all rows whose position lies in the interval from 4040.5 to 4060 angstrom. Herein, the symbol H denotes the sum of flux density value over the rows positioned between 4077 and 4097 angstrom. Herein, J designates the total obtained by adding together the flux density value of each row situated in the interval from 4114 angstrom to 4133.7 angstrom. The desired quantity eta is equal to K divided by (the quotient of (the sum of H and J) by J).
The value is 31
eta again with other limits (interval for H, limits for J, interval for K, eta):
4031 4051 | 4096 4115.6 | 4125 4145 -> 25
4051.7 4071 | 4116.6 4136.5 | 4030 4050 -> 32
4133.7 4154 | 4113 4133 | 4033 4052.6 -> 33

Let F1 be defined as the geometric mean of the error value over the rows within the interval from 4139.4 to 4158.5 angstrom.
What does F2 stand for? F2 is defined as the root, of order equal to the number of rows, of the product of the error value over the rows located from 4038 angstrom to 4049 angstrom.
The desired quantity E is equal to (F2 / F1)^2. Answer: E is 2.34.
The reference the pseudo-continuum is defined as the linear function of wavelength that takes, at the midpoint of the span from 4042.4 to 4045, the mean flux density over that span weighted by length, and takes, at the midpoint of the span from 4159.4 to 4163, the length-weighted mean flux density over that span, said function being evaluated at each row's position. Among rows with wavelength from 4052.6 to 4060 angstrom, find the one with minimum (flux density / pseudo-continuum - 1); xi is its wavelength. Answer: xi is 4055.87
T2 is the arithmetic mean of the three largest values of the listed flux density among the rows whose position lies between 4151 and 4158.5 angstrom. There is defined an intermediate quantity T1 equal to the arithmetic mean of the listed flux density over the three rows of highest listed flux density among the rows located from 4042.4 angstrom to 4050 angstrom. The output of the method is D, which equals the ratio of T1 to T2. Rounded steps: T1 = 3.4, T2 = 3.26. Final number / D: 1.04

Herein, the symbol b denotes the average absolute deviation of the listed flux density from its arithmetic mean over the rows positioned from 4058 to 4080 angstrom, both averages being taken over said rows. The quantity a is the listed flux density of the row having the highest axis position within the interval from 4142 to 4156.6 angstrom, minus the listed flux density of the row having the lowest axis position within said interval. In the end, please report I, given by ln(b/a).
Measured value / -0.6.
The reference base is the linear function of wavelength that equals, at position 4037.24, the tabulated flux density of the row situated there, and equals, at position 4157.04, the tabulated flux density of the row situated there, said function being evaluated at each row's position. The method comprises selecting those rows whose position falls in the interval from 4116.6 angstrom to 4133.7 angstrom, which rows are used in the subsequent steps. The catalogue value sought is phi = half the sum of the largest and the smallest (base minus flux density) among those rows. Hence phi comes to 0.19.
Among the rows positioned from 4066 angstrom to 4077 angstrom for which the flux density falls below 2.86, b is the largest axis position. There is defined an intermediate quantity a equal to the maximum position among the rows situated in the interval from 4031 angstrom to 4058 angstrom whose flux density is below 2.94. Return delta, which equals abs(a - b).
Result 15.9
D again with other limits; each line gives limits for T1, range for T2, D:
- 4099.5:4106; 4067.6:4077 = 0.78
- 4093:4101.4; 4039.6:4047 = 0.76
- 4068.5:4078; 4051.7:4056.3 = 1.01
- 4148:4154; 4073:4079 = 0.92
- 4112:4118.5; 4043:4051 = 0.81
